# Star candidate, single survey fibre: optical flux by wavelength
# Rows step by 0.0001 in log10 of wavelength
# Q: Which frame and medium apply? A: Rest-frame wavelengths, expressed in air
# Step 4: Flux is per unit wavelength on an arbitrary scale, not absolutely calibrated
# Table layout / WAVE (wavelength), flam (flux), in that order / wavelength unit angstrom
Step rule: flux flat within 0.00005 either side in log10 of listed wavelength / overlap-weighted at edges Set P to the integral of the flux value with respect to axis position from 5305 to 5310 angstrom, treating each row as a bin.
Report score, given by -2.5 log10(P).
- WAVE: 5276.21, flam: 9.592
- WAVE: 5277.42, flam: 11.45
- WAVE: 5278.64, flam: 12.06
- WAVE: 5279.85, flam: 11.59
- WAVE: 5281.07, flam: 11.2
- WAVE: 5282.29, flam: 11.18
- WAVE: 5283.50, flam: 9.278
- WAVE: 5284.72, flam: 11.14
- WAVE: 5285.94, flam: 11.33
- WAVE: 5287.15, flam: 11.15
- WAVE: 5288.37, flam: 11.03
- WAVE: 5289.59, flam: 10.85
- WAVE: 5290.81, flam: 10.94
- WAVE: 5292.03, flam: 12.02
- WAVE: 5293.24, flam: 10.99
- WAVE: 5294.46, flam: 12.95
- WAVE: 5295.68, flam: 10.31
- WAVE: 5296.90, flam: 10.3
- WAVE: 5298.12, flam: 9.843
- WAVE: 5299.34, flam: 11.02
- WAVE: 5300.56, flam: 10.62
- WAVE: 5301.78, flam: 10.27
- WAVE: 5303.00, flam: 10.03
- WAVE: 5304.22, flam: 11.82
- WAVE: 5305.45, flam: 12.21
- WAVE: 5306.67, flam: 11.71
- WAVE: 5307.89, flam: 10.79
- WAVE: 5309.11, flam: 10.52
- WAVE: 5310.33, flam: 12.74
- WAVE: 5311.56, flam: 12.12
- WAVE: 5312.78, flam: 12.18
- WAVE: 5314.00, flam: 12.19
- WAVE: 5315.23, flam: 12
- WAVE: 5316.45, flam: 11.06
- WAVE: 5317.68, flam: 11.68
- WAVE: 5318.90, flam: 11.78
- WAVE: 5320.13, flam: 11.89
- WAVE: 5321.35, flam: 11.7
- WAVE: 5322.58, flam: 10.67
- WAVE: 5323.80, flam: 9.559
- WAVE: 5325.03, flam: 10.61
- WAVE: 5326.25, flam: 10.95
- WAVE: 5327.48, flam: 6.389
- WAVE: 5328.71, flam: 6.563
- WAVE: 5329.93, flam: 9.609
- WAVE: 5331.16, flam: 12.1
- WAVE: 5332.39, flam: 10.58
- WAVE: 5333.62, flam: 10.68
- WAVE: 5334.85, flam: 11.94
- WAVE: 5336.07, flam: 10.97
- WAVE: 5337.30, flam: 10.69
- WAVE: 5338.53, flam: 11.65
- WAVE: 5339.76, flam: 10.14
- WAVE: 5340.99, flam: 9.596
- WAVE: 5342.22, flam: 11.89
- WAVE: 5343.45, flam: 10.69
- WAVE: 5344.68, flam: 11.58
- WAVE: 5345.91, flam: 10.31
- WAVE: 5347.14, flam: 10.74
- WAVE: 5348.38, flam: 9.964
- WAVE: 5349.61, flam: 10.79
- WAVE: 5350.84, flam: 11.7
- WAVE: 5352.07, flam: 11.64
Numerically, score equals -4.39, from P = 56.9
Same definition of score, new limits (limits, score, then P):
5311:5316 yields -4.45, 60.5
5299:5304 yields -4.31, 52.8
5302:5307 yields -4.38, 56.6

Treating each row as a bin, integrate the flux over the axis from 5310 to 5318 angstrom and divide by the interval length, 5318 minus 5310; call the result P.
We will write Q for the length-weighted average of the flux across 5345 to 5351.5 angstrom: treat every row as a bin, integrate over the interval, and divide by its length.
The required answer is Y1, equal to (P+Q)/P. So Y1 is 1.90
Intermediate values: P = 12.0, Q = 10.7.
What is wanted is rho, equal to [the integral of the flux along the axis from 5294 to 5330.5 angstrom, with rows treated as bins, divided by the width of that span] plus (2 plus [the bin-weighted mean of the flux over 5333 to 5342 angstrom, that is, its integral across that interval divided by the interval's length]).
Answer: 23.7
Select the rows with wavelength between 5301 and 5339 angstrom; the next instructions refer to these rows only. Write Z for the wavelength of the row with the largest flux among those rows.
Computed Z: 5310.33 angstrom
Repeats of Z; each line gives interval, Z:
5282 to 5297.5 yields 5294.46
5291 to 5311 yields 5294.46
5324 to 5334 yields 5331.16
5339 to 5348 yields 5342.22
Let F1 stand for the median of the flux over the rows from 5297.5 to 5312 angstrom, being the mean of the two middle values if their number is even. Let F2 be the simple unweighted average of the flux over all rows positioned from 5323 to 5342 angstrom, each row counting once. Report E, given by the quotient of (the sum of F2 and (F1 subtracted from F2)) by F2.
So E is 0.92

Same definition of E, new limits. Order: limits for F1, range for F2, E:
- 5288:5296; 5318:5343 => 0.95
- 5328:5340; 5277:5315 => 1.05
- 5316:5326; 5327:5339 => 0.88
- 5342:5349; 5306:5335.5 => 1.02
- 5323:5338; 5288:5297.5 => 1.05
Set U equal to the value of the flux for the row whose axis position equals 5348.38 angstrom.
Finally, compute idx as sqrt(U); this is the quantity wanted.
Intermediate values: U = 9.964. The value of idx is 3.2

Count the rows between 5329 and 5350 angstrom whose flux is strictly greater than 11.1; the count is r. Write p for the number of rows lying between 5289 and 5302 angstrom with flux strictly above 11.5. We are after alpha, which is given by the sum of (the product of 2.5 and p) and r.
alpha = 10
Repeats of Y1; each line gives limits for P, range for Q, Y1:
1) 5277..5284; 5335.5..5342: 1.96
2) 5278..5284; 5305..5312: 2.05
